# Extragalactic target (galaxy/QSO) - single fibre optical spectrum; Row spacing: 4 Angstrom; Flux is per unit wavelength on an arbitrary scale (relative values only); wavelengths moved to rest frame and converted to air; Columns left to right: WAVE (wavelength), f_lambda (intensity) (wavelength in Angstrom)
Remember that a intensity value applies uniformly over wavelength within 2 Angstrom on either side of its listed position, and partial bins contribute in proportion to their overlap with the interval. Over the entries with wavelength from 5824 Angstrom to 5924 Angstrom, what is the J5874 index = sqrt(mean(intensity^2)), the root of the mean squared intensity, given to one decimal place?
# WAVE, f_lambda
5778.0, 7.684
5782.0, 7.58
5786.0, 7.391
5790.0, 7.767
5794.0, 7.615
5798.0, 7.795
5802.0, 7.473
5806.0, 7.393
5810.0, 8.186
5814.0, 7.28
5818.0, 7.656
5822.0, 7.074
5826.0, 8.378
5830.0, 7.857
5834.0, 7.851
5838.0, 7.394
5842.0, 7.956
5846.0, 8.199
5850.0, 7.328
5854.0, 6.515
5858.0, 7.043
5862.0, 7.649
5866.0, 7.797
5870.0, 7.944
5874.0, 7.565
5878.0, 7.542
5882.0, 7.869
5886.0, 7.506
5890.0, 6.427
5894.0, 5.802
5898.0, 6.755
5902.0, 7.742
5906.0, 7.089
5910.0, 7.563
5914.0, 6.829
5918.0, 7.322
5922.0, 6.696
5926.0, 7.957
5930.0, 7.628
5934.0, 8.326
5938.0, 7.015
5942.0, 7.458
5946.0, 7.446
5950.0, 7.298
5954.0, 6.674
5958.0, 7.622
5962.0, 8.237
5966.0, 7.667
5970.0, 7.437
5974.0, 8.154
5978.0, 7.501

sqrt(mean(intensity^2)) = 7.4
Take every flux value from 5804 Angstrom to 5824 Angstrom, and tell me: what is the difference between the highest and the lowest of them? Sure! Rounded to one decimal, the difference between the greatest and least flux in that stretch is 1.1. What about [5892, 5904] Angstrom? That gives 1.9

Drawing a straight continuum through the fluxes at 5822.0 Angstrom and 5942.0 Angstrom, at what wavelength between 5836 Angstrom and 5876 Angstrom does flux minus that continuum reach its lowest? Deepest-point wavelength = 5854.0 Angstrom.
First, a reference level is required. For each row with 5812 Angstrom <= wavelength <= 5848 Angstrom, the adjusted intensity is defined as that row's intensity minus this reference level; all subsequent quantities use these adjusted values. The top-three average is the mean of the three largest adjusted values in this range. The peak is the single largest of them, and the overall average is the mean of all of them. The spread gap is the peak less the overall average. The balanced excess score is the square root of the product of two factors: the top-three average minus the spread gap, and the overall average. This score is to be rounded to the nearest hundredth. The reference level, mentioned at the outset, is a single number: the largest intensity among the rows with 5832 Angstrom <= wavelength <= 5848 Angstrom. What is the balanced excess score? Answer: 0.55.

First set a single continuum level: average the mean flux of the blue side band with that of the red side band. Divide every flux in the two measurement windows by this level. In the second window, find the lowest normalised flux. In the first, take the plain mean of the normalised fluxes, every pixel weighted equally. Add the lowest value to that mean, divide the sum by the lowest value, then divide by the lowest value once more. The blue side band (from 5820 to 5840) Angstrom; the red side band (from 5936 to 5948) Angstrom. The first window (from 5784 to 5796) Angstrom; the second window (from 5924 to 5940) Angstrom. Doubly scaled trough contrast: 2.23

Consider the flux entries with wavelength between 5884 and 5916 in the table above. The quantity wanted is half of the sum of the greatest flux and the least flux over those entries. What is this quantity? 6.77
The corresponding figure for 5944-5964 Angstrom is 7.46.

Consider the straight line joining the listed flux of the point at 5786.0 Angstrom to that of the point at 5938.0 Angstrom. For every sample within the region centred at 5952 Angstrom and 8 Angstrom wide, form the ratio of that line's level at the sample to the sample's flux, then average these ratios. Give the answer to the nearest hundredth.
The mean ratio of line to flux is 1.00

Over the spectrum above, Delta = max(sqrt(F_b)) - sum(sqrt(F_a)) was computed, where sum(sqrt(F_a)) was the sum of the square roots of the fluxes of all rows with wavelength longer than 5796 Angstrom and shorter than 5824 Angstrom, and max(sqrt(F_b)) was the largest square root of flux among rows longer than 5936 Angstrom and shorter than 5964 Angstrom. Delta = -16.36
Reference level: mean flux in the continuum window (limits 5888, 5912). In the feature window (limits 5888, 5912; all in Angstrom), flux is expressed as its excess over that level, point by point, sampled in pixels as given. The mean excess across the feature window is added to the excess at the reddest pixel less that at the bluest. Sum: 1.1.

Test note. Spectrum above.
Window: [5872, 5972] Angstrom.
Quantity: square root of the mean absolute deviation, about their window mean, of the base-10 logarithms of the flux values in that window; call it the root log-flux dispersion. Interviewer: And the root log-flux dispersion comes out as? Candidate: 0.163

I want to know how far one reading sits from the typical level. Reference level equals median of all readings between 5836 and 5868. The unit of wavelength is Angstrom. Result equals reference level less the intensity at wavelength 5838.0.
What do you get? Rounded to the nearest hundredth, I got 0.13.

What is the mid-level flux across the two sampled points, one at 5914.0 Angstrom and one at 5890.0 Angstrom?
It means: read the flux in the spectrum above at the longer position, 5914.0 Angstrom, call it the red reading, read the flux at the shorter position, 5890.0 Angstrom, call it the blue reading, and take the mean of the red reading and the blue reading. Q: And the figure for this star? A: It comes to 6.63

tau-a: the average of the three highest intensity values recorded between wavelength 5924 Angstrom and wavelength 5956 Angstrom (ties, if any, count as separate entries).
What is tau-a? 8.0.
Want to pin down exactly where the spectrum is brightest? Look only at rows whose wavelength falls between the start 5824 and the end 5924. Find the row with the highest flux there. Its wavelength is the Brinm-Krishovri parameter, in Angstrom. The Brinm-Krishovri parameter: 5826.0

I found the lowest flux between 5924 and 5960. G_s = 6.674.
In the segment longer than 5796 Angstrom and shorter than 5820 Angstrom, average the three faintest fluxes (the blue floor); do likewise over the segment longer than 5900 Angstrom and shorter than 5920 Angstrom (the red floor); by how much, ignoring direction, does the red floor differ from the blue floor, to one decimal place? 0.3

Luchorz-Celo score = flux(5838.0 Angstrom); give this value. 7.394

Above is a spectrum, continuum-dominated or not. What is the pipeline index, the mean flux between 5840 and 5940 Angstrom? 7.36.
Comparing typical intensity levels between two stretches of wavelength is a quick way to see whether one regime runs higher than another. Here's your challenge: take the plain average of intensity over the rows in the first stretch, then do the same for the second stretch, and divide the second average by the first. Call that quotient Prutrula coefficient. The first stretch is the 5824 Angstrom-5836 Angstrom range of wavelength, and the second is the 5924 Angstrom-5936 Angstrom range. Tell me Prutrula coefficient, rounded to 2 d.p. 0.99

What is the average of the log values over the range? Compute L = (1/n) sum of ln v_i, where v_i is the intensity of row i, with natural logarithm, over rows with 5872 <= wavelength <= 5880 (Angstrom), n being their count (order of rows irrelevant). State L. 2.02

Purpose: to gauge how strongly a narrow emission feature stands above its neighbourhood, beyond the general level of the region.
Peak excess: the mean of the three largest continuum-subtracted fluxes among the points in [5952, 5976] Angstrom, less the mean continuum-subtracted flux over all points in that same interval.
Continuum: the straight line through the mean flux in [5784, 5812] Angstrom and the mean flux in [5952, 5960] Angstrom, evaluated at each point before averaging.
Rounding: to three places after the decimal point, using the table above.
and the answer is 0.398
